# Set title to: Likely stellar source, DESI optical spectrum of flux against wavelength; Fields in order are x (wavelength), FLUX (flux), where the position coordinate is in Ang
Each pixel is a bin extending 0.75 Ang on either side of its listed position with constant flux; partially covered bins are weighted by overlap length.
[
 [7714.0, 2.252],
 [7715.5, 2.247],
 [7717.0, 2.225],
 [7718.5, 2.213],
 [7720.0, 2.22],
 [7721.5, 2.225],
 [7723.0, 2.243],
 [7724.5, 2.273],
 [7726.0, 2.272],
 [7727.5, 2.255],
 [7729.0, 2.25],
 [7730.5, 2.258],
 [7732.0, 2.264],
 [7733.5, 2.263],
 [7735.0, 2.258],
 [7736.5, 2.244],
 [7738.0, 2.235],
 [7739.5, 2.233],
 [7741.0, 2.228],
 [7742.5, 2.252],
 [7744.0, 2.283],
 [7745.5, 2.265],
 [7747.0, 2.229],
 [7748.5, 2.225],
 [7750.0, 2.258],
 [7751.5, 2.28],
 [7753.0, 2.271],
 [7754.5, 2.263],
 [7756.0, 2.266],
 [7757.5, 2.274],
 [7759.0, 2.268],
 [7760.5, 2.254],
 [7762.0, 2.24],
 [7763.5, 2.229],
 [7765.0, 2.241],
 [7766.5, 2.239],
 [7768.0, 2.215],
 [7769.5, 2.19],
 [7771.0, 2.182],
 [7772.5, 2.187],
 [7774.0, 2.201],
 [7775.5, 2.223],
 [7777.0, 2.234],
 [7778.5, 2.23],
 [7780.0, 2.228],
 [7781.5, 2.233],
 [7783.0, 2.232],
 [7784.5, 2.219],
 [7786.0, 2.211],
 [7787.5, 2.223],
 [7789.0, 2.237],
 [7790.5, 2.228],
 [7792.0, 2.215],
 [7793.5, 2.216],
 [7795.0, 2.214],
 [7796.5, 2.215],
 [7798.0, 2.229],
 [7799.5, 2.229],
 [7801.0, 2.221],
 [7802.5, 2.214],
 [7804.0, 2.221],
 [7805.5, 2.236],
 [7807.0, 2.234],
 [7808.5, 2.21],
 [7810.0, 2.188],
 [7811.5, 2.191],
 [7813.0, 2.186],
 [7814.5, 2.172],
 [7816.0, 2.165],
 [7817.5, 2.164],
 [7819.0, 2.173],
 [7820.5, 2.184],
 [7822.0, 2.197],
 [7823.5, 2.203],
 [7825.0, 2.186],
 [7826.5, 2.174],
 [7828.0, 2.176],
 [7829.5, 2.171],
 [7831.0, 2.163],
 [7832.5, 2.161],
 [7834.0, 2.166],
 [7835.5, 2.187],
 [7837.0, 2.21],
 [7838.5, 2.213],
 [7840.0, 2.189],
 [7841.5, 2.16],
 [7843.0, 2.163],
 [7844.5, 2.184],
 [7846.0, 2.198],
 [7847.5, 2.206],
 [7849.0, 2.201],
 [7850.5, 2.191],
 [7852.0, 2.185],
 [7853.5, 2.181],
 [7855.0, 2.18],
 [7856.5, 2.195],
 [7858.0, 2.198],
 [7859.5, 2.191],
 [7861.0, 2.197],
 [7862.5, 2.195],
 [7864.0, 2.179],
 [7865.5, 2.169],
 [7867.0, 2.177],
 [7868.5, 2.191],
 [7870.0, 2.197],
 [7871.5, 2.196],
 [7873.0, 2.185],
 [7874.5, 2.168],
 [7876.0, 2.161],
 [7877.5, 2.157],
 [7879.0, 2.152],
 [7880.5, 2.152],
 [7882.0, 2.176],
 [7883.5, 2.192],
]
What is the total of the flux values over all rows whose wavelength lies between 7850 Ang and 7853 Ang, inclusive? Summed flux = 4.38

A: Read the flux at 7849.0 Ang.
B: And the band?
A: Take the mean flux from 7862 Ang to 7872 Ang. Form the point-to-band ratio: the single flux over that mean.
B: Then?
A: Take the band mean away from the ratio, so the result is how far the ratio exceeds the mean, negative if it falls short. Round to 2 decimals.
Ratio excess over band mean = -1.18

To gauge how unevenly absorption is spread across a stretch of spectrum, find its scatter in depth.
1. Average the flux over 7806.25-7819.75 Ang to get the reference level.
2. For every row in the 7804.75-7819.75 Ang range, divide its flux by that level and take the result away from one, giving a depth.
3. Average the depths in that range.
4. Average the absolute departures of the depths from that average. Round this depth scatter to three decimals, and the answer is 0.010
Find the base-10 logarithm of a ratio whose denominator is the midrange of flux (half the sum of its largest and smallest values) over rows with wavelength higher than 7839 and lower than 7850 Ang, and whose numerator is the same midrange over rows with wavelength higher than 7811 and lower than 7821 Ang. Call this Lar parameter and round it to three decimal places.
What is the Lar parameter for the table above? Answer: -0.001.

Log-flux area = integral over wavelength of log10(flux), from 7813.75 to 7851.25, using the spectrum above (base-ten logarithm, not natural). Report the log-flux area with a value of 12.71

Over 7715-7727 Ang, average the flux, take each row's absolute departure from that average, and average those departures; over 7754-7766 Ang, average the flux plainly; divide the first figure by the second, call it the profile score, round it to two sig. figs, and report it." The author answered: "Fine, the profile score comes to 0.0084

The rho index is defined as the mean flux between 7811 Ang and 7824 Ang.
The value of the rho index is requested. 2.18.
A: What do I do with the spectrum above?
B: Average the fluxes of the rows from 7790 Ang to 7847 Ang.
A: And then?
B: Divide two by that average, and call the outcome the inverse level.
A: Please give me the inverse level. 0.911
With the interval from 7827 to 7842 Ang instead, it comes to 0.918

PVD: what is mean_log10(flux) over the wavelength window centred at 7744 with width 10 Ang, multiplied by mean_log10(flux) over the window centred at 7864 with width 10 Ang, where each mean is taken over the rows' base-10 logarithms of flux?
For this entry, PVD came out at 0.119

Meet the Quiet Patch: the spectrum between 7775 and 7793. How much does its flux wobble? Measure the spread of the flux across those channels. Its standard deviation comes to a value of 0.008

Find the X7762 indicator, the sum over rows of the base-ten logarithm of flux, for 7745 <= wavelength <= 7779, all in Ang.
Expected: 8.04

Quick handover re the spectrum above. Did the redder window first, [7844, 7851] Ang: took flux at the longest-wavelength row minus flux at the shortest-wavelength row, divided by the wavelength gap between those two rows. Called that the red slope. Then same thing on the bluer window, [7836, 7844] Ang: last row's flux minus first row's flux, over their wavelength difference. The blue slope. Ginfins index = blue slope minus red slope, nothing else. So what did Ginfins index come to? -0.0090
